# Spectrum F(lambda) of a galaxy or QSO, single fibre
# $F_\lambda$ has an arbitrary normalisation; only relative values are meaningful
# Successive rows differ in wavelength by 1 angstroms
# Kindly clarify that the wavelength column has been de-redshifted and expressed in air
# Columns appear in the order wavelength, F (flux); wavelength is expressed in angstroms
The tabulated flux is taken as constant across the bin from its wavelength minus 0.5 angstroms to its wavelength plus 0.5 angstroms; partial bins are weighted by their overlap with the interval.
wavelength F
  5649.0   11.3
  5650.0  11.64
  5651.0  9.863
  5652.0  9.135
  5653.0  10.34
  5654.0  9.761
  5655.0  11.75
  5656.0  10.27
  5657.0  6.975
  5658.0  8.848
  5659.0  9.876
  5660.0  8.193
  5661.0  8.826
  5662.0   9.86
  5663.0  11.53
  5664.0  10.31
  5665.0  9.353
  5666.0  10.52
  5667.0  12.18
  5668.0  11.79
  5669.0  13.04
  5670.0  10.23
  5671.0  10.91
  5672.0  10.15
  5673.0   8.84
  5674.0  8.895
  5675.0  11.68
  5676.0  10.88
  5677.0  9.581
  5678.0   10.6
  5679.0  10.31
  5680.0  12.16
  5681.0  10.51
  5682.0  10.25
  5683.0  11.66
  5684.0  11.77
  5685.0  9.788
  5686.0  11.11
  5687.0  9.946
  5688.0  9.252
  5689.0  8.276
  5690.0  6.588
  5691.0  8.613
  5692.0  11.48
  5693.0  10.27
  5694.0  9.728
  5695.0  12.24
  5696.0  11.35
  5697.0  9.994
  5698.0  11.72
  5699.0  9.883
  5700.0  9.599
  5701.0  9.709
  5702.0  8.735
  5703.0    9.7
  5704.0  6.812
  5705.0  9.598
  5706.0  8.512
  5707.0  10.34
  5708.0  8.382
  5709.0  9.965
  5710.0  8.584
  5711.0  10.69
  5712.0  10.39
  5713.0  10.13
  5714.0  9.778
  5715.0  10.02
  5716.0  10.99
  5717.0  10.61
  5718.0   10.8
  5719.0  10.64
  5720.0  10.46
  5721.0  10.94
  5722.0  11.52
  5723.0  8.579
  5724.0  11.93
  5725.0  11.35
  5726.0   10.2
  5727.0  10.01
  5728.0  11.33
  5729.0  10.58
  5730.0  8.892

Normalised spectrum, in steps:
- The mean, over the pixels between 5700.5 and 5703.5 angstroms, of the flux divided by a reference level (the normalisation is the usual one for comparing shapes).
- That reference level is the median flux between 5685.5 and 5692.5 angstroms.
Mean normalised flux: 1.01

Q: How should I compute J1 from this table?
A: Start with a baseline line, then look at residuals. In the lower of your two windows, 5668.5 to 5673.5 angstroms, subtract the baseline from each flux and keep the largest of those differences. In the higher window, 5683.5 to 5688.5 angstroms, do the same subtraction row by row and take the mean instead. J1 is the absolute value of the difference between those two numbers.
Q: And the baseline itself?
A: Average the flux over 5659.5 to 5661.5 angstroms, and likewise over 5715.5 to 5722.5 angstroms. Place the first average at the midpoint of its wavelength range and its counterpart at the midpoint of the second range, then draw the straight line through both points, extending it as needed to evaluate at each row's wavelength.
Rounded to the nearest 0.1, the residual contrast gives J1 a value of 3.3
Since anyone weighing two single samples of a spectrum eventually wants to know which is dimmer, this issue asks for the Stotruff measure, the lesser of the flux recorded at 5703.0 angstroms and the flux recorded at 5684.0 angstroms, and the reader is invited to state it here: 9.7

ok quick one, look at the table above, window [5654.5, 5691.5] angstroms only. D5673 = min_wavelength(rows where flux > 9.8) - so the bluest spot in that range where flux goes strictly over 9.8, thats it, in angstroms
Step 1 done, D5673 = 5655.0 angstroms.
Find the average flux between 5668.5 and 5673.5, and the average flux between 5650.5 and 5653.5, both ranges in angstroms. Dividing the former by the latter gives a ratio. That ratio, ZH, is 1.09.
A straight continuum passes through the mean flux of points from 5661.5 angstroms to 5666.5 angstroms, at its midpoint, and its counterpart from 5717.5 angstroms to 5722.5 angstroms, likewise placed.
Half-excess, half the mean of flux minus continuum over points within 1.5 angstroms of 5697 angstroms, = 0.2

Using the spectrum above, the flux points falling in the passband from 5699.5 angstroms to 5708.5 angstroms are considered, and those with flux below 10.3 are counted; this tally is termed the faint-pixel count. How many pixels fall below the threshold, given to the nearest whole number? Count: 8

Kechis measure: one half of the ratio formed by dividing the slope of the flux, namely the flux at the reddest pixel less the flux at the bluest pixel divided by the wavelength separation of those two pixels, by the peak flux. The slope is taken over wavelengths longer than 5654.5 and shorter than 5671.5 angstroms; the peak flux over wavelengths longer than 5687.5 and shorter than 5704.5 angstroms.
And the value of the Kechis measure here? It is -0.0021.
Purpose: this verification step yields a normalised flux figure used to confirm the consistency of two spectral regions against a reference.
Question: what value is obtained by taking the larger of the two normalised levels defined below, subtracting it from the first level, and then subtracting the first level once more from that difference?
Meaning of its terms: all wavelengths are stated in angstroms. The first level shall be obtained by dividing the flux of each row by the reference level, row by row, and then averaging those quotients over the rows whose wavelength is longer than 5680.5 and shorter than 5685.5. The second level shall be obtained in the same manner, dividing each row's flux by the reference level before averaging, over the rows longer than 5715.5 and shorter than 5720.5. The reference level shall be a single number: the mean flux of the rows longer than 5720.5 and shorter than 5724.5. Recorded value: -1.00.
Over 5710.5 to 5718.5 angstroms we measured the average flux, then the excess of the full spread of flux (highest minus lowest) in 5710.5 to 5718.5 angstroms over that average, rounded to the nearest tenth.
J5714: -9.2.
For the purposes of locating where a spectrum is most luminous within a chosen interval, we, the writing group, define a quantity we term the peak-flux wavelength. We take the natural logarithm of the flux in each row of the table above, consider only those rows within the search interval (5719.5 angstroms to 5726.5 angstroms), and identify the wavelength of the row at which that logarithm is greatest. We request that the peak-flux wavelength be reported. 5724.0 angstroms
